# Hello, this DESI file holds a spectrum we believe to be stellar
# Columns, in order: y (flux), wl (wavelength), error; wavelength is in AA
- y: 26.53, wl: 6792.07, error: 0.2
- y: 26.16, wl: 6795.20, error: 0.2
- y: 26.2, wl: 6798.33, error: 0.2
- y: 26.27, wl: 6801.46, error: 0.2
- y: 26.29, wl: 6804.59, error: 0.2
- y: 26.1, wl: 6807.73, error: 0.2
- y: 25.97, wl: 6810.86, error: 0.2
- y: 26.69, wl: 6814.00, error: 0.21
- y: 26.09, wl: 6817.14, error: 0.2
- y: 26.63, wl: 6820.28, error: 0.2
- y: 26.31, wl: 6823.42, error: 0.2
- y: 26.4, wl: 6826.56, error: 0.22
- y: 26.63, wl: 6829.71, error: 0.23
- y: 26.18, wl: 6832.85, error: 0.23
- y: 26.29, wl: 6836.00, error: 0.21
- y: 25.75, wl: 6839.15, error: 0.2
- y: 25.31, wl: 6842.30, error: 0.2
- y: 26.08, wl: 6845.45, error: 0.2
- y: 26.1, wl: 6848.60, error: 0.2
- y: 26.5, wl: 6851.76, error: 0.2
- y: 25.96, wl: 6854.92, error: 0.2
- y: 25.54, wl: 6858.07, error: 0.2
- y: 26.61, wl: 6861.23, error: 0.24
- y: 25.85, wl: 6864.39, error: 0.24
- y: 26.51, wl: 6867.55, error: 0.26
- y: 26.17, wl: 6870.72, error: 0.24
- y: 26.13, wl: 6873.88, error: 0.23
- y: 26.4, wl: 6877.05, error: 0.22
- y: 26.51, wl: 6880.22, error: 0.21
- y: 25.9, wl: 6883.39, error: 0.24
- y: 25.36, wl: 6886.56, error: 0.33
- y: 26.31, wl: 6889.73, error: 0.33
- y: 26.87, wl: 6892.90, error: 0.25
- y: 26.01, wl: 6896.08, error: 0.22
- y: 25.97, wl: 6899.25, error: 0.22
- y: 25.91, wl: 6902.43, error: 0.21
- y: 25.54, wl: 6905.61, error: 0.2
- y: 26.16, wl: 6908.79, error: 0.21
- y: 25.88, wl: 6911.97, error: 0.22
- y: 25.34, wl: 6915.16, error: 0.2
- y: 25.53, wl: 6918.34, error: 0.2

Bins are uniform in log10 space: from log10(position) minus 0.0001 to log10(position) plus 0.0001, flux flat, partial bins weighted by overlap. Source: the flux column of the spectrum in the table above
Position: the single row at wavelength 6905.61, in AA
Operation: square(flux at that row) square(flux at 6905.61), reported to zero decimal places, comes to 652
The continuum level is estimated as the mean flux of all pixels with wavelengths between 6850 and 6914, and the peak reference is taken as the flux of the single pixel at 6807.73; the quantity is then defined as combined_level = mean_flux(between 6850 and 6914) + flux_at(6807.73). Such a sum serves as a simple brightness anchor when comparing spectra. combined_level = 52.20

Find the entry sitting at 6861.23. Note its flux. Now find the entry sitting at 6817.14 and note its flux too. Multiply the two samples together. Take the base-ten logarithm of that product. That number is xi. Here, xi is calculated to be 2.84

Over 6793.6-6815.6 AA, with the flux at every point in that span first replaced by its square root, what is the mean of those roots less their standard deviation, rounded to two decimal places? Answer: 5.10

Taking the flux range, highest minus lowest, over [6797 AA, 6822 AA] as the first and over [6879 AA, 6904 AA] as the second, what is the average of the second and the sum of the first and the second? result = 1.87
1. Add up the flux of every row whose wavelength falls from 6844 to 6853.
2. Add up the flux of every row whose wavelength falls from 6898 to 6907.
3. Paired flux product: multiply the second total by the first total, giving 6091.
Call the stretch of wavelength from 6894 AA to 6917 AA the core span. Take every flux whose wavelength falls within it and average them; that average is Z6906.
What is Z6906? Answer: 25.8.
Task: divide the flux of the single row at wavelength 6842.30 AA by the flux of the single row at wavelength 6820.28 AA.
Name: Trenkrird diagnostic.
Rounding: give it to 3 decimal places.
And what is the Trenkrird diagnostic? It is 0.950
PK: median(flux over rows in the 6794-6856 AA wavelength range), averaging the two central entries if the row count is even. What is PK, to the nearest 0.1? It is 26.2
